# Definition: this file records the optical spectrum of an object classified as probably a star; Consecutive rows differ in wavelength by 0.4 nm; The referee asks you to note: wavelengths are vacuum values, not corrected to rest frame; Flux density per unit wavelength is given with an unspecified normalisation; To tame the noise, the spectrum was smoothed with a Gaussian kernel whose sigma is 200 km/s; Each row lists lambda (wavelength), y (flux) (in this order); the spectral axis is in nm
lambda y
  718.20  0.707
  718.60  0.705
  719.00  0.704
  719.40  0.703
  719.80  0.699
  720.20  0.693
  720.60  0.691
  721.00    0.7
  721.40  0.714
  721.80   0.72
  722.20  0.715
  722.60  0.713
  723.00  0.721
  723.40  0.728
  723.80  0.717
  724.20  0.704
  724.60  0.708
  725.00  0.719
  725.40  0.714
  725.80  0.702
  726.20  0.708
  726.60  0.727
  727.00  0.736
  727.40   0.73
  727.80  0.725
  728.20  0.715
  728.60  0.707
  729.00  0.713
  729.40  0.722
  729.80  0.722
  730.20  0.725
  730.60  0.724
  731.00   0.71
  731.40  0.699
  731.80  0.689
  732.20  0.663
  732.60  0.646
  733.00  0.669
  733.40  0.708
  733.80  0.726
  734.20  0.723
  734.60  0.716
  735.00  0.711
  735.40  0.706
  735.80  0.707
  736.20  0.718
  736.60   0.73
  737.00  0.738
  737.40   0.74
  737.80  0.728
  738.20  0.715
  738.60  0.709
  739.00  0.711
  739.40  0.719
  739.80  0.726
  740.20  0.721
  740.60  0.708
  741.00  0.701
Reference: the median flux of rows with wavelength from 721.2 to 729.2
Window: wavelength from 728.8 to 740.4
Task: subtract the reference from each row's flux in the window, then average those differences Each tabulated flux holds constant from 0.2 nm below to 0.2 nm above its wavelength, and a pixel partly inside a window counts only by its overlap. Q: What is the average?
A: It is -0.0035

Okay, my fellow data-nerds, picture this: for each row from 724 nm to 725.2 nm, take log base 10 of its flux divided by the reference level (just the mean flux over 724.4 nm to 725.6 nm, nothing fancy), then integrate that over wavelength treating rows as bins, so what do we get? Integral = -0.002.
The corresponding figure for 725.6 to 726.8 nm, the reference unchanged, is -0.001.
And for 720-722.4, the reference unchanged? -0.012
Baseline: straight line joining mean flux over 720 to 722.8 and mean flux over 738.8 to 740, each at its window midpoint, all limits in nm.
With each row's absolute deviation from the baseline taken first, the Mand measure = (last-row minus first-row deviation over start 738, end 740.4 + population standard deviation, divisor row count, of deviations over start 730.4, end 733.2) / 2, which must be 0.011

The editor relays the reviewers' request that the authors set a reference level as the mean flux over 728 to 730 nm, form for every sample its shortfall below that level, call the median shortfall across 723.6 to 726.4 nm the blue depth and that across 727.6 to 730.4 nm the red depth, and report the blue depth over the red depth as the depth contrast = -1.3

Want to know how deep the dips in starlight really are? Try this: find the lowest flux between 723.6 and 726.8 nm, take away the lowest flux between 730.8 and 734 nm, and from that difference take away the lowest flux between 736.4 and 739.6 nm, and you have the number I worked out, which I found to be -0.653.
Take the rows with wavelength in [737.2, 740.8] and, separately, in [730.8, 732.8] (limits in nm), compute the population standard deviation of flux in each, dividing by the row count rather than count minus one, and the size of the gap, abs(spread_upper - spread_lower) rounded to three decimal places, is 0.014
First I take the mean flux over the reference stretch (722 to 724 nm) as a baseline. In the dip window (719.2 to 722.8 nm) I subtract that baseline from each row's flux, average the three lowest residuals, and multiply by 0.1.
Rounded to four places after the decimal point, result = -0.0024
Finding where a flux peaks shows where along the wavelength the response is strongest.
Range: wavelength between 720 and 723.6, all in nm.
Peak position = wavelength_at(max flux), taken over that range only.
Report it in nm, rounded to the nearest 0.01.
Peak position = 723.40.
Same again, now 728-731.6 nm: 730.20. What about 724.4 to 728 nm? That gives 727.00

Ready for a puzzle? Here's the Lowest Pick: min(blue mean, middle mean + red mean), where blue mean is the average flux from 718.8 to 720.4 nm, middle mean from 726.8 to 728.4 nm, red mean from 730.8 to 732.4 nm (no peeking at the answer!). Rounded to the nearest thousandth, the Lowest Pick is 0.700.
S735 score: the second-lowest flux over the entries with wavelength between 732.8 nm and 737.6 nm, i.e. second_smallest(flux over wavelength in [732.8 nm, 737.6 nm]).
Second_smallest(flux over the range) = 0.706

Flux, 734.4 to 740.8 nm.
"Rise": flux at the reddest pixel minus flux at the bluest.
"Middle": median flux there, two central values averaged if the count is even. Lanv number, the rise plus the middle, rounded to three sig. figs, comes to 0.709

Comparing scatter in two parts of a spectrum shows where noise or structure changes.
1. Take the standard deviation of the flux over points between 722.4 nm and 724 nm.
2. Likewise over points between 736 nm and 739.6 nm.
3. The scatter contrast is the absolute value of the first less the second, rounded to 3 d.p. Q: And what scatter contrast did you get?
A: 0.005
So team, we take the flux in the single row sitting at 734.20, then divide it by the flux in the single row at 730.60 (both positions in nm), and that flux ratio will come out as 1.00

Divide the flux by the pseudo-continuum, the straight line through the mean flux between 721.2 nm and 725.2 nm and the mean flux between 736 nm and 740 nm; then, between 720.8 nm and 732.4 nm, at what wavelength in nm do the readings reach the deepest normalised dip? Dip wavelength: 732.20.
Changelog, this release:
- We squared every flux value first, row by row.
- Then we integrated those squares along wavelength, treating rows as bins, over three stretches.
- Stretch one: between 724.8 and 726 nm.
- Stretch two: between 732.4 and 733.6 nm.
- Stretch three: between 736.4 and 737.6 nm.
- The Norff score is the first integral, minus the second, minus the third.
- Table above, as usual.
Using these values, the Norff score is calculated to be -0.59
